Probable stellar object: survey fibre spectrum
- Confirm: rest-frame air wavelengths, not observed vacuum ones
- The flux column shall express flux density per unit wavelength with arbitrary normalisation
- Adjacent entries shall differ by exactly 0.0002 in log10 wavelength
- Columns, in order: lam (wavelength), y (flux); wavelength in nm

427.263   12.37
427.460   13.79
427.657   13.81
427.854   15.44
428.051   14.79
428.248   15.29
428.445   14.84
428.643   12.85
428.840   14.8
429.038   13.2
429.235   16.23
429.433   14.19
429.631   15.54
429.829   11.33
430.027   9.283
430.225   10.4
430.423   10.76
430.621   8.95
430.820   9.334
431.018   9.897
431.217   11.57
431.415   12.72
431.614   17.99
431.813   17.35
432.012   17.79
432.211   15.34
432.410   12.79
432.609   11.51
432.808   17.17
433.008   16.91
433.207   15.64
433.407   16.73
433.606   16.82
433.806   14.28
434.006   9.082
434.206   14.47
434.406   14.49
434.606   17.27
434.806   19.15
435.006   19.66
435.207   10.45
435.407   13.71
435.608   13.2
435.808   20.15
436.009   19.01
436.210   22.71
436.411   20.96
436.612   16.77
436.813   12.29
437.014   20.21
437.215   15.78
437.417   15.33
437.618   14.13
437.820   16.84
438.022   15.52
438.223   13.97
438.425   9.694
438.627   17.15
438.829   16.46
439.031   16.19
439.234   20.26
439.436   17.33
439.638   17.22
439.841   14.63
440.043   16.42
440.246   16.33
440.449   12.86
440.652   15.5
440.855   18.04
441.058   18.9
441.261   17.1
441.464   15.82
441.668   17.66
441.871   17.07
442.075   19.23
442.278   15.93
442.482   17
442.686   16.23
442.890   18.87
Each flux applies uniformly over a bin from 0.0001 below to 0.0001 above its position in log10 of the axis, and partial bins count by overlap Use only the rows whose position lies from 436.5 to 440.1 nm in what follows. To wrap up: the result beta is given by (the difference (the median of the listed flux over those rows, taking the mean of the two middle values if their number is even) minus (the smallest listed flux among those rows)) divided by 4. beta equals 1.65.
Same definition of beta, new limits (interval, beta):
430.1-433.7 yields 1.28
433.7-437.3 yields 1.80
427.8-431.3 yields 1.02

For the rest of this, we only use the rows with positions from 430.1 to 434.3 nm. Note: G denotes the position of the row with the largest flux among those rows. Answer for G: 431.614 nm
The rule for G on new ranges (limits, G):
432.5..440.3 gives 436.210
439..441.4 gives 439.234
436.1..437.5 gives 436.210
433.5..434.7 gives 434.606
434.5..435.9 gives 435.808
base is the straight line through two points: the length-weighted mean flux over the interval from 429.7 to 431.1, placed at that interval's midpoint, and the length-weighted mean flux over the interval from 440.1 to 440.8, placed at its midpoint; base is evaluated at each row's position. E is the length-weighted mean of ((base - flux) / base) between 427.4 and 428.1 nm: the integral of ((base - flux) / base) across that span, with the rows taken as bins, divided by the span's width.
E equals -0.65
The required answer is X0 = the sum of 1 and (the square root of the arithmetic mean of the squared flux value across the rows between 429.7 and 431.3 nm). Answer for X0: 11.2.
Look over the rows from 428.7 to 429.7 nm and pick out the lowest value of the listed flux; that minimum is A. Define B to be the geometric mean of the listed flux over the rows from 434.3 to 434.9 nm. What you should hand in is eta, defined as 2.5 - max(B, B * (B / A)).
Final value -19.0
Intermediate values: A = 13.2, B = 17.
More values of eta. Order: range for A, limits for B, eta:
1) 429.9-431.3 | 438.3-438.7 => -16.1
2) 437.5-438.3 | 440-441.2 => -16.3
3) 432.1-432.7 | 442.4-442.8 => -21.5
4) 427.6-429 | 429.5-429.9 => -11.2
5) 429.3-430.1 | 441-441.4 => -32.3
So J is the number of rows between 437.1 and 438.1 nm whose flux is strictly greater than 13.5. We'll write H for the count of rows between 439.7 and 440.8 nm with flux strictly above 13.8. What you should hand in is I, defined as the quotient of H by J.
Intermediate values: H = 4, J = 5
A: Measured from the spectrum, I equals 0.8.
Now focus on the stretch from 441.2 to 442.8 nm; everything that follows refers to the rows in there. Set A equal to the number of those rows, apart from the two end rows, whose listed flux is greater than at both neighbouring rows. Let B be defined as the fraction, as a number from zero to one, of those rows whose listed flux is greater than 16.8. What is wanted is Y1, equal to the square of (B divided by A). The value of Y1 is 0.04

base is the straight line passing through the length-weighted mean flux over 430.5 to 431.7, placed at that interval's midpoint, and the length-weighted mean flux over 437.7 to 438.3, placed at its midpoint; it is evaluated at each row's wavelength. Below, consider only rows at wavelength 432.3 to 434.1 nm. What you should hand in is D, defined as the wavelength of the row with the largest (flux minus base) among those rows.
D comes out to 432.808 nm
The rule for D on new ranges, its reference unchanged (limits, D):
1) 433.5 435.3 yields 435.006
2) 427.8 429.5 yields 429.235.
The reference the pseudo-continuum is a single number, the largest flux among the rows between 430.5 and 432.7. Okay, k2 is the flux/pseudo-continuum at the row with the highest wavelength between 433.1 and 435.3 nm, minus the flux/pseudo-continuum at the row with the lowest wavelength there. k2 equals -0.288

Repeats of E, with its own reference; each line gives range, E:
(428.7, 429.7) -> -0.54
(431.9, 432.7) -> -0.31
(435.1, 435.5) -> 0.03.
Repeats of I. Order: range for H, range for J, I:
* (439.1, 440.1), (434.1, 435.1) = 1.0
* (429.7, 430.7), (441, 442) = 0.0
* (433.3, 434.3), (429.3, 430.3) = 2.0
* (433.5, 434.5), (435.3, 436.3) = 1.0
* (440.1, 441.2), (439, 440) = 0.8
